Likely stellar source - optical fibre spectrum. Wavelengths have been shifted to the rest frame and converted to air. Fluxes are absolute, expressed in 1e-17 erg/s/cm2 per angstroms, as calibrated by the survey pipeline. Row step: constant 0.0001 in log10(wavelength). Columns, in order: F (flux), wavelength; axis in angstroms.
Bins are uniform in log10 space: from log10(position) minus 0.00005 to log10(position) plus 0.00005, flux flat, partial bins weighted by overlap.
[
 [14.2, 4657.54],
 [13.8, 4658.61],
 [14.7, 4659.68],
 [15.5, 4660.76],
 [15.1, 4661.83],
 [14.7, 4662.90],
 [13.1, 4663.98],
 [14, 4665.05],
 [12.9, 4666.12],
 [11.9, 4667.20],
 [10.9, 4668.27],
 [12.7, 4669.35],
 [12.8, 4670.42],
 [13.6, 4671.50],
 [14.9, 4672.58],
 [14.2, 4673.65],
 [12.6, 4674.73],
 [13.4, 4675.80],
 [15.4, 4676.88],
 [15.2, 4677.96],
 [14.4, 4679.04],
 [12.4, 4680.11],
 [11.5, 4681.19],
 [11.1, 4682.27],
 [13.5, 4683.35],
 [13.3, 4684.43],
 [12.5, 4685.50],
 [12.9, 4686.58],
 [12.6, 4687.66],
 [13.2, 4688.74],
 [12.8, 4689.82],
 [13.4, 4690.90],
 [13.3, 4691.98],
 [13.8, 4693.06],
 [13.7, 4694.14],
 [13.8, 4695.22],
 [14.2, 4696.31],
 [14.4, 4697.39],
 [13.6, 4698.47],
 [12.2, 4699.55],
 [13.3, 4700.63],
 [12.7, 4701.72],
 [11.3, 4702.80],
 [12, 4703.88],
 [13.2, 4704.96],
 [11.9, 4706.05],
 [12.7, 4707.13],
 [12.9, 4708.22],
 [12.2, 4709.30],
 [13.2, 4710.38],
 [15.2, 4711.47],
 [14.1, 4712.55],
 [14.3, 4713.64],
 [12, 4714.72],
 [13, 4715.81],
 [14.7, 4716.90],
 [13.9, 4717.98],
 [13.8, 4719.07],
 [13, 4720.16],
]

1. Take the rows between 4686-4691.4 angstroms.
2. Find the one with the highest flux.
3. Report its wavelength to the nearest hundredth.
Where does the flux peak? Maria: 4690.90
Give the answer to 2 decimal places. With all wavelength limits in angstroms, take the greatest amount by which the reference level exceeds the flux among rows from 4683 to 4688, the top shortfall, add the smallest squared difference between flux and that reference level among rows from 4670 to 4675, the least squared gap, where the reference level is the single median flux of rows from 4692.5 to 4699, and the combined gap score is 1.34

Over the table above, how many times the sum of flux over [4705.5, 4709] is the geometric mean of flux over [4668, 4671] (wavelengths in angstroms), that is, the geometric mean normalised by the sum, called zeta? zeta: 0.32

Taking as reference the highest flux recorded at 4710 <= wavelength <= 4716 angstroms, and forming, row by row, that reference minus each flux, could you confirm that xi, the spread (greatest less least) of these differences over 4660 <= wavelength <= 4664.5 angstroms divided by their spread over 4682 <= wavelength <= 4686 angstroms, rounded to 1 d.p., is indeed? 1.0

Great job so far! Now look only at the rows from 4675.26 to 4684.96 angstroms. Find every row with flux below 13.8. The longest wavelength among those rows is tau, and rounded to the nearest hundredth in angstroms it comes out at 4684.43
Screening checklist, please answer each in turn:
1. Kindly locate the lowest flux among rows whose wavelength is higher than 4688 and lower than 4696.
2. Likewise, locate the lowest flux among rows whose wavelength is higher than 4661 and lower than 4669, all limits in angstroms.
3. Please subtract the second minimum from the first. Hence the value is 1.9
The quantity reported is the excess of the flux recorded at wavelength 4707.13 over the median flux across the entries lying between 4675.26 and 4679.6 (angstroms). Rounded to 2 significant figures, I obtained -2.1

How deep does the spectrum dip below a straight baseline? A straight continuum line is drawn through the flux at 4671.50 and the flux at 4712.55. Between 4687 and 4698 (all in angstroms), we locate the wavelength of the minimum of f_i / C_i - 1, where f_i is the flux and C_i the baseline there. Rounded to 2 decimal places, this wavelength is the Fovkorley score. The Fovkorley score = 4687.66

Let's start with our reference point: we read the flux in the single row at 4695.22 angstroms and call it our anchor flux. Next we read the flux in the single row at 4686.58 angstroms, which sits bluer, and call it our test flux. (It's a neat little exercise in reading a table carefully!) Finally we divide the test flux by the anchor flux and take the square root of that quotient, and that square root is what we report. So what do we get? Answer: 0.97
